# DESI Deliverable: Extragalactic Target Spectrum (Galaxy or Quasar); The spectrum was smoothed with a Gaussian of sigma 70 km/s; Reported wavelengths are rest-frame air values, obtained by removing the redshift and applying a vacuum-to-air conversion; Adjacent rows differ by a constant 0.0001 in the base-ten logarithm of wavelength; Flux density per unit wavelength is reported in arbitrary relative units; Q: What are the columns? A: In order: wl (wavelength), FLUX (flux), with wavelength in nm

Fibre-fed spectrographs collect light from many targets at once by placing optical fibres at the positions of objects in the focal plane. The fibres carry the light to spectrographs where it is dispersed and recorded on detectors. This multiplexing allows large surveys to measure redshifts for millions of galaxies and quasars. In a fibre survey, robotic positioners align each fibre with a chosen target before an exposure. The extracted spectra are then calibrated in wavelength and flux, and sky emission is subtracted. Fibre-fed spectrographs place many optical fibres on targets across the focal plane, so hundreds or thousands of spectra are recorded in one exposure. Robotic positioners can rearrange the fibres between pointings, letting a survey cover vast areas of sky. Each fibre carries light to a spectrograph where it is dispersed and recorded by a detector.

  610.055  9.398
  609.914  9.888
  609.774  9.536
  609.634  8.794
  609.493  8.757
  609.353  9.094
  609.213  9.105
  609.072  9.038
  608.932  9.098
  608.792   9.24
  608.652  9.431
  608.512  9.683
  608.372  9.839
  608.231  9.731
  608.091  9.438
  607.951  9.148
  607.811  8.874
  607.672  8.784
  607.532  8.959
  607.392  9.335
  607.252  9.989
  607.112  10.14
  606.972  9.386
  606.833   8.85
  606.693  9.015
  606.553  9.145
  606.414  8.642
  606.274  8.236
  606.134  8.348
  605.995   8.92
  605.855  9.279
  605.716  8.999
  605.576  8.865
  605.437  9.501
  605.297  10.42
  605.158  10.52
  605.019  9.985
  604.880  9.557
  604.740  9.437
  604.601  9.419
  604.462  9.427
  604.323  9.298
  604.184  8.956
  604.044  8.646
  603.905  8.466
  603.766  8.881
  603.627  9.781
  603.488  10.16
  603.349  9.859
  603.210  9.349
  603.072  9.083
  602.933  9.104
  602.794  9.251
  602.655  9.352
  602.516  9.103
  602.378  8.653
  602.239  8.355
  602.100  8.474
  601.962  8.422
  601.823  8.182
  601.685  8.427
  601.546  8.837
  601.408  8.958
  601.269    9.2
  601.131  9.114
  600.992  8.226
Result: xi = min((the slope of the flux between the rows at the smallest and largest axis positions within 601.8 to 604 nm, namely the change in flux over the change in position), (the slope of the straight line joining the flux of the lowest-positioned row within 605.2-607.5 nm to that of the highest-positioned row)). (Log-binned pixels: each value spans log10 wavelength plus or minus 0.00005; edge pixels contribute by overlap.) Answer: -0.5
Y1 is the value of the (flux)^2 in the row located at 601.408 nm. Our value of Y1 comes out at 80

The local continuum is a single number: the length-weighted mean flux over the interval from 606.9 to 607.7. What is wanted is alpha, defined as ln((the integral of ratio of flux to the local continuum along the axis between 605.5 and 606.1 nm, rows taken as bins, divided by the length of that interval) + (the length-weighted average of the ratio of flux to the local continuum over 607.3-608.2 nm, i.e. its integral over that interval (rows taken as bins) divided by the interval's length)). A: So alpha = 0.650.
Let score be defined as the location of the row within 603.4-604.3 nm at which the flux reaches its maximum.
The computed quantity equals 603.488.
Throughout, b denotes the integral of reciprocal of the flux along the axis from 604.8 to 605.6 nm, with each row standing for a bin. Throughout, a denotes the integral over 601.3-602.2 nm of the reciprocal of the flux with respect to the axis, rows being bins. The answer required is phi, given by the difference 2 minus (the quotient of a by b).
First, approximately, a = 0.105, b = 0.081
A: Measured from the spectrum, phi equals 0.71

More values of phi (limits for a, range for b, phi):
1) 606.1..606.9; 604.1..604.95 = 0.99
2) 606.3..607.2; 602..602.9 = 1.03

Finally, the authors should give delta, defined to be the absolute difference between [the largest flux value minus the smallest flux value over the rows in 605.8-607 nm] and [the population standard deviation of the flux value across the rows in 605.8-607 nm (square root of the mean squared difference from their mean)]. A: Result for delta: 0.78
